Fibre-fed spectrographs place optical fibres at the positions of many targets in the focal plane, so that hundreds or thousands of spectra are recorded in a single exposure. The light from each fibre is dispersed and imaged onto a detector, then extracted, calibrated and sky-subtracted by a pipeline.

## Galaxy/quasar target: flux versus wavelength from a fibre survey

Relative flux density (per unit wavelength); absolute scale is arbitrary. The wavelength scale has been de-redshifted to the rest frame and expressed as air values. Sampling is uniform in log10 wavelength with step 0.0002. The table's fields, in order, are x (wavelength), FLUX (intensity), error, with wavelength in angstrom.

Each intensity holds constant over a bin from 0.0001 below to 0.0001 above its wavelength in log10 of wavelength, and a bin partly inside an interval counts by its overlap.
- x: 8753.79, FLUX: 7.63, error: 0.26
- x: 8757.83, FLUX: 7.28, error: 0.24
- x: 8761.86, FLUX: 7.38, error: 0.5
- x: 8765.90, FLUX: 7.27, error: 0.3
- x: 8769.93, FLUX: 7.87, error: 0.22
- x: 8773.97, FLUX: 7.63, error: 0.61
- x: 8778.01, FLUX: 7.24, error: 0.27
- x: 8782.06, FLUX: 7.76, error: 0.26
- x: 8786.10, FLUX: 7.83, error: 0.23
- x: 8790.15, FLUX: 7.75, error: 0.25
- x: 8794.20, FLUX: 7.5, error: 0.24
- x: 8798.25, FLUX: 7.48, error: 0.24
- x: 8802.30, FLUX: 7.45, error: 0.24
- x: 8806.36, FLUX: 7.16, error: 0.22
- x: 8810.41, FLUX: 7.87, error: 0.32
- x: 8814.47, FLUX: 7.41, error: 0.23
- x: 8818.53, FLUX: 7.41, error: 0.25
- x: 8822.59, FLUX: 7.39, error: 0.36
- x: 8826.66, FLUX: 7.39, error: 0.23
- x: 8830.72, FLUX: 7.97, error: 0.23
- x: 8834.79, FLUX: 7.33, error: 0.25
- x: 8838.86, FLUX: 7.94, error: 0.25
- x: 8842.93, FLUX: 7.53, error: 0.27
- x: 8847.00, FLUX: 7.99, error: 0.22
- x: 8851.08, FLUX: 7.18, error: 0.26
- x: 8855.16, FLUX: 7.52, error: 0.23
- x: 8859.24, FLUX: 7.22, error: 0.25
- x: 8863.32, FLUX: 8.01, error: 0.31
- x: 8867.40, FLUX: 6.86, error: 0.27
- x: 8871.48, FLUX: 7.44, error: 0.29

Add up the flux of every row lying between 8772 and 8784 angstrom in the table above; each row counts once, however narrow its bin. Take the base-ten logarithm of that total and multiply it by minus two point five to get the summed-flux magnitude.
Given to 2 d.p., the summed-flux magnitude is -3.39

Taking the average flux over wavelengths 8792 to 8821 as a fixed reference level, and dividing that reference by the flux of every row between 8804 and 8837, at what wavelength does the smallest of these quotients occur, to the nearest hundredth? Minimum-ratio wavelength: 8830.72 angstrom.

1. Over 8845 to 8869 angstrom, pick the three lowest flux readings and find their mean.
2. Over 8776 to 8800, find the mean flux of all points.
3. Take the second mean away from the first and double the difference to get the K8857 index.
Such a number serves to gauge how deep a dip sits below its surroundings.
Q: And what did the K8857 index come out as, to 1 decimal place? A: -1.0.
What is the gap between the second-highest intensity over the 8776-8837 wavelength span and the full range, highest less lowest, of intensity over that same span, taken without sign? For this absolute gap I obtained 7.06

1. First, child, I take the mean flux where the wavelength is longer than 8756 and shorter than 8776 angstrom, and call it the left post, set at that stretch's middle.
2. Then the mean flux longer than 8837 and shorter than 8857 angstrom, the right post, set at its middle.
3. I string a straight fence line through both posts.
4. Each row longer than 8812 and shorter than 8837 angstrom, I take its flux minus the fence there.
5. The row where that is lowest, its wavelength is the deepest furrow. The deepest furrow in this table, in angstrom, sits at 8834.79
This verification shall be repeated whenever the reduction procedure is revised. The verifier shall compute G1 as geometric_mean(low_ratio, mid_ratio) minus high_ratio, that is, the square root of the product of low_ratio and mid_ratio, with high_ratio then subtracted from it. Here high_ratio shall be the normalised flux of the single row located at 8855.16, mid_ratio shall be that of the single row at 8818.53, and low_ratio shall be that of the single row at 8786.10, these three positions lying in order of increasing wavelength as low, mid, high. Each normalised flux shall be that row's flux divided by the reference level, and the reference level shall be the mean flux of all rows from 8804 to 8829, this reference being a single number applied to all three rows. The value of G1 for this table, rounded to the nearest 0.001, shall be 0.013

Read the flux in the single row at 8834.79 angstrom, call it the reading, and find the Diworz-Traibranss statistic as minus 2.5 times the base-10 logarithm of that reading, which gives -2.16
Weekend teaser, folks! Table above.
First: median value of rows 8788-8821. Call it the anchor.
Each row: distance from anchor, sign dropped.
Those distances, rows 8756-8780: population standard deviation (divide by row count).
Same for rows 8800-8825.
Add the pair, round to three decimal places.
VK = 0.245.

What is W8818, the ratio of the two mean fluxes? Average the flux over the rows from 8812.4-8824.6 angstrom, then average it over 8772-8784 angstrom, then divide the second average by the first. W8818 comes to 1.02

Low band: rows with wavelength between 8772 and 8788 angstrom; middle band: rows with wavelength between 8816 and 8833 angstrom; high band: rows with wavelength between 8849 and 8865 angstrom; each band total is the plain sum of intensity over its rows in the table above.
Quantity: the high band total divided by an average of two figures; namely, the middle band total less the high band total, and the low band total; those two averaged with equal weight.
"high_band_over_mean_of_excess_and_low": 1.95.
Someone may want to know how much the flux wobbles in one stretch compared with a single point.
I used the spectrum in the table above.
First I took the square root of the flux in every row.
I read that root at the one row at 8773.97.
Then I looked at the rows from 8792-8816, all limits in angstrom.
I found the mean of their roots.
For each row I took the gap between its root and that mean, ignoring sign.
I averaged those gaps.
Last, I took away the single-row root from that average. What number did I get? -2.74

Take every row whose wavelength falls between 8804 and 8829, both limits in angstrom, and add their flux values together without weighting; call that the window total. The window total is 44.6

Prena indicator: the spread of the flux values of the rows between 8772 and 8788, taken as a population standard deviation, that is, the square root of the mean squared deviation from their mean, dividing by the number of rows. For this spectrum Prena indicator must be 0.228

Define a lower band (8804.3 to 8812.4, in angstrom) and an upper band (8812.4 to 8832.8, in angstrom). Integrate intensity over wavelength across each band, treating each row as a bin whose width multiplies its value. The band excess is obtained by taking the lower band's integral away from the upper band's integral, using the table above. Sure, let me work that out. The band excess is 92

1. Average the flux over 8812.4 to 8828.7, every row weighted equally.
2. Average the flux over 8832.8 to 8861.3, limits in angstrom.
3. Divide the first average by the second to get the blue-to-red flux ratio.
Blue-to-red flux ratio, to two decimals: 0.98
